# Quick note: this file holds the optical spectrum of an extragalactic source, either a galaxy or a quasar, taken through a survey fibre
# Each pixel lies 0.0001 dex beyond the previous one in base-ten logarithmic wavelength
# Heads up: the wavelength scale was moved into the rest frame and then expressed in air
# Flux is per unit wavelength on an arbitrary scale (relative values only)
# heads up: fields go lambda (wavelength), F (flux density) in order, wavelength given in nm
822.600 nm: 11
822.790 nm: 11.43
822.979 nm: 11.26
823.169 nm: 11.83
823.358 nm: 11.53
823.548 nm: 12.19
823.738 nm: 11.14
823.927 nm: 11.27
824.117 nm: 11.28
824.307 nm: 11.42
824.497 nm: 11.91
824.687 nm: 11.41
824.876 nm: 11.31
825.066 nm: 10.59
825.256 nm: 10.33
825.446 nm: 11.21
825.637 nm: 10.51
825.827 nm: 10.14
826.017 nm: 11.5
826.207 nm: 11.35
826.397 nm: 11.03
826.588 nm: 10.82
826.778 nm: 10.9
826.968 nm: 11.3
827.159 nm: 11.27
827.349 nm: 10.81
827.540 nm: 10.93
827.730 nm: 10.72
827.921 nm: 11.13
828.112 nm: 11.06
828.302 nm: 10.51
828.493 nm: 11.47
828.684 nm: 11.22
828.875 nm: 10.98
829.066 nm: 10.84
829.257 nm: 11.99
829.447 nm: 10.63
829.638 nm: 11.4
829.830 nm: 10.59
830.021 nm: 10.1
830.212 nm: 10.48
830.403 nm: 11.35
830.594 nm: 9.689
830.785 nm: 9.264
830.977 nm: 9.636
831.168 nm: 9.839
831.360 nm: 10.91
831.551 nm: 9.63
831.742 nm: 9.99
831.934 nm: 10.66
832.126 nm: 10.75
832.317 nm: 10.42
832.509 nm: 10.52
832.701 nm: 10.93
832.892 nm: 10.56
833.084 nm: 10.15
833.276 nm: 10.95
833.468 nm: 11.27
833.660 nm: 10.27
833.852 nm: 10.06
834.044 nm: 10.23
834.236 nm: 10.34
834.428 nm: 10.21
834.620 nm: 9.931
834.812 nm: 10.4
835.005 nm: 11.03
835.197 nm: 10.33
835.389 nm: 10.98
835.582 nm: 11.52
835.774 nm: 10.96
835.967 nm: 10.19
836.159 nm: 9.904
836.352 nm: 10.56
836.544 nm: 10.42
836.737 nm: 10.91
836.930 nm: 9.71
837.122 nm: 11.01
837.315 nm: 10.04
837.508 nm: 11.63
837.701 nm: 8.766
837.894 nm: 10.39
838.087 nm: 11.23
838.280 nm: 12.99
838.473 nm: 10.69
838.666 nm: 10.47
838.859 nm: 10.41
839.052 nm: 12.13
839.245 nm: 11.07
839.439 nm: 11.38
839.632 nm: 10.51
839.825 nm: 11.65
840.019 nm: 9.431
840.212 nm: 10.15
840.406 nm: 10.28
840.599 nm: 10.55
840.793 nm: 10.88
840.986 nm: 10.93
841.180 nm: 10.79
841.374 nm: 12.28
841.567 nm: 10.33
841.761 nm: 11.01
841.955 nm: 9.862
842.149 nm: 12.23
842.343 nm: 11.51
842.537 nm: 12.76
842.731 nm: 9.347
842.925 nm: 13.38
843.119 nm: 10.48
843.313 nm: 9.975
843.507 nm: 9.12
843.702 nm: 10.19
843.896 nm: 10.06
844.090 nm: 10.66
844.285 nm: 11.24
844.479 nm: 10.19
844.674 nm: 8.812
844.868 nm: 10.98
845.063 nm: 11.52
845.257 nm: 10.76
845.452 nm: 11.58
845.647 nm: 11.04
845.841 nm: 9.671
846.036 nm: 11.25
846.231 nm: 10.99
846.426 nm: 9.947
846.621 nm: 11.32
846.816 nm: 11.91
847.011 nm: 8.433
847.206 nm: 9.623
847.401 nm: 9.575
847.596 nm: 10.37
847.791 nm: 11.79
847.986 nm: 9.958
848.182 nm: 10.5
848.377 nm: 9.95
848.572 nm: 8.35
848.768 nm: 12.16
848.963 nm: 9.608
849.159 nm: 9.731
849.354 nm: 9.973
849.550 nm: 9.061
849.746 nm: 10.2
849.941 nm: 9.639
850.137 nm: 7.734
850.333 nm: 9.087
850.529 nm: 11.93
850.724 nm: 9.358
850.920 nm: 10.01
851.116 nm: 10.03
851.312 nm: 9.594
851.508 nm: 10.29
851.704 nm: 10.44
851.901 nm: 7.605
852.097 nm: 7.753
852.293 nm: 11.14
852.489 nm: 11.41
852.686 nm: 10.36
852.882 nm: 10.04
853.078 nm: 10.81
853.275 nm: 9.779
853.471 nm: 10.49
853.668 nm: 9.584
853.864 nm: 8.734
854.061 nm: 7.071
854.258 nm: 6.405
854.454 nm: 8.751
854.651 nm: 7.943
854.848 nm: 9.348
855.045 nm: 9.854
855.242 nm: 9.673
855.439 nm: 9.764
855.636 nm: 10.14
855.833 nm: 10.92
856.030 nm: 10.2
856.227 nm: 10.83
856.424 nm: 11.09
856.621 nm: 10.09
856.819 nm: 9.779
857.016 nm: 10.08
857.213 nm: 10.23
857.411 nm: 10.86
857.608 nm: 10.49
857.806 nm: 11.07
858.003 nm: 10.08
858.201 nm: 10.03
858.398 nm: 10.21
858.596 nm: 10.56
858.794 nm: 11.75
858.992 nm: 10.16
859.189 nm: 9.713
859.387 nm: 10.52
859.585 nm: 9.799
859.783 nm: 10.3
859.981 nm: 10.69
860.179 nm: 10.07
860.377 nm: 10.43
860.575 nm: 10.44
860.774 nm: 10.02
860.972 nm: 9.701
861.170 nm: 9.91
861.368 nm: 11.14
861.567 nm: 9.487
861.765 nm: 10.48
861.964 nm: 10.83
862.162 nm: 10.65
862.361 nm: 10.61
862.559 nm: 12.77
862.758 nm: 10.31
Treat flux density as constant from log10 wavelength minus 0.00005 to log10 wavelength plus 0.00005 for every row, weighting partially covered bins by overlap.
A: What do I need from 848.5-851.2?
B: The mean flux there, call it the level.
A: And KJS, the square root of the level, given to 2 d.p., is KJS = 3.13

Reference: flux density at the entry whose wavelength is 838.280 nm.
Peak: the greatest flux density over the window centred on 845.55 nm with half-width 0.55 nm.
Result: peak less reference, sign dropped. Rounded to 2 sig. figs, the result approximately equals 1.4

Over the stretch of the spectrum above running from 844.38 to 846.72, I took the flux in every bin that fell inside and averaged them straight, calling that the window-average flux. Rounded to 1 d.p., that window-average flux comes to 10.7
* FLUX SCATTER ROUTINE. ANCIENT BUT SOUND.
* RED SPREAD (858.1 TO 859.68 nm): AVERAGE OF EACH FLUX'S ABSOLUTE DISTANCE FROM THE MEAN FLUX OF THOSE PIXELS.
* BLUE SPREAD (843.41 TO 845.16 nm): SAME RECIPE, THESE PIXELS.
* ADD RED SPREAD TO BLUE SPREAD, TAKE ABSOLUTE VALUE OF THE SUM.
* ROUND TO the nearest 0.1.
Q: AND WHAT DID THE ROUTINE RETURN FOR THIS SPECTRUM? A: 1.2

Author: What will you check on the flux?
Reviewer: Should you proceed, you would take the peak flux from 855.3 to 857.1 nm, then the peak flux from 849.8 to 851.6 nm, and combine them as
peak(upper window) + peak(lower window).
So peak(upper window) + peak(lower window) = 23.02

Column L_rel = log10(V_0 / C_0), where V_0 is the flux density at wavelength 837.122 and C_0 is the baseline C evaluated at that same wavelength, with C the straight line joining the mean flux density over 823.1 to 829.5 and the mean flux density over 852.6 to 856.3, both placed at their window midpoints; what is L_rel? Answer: 0.020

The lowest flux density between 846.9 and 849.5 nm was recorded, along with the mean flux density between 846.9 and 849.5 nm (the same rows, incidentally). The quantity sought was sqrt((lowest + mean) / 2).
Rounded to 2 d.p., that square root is 3.03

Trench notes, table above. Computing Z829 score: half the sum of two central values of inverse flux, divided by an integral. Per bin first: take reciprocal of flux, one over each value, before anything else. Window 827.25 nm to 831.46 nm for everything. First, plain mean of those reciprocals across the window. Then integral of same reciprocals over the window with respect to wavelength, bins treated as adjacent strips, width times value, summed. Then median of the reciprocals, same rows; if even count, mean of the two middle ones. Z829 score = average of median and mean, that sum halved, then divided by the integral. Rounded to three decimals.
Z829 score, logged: 0.236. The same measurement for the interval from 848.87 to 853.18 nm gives 0.228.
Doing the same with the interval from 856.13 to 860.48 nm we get 0.231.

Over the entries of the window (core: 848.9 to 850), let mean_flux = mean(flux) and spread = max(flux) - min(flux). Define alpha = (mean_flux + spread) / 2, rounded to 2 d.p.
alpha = 5.42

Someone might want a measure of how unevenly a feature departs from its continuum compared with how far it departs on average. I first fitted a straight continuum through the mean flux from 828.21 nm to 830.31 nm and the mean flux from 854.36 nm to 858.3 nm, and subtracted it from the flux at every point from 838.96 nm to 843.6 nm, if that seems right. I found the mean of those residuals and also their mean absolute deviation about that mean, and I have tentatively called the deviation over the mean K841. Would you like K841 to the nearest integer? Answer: 2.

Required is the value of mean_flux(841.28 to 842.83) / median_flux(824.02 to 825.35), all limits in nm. 0.99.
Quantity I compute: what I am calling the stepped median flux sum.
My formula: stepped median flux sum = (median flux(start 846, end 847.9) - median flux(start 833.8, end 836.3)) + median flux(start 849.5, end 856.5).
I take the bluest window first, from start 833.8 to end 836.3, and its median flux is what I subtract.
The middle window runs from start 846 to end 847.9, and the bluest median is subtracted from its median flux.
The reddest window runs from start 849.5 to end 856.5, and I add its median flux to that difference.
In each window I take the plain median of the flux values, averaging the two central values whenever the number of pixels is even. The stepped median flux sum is 10.17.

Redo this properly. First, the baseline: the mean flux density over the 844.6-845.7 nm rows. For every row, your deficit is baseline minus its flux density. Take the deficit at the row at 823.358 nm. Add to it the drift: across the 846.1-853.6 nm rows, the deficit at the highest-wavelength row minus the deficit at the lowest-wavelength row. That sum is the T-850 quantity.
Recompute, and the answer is -0.2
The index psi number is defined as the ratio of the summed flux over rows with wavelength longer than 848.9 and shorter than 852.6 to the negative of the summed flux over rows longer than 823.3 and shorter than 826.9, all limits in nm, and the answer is -0.87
